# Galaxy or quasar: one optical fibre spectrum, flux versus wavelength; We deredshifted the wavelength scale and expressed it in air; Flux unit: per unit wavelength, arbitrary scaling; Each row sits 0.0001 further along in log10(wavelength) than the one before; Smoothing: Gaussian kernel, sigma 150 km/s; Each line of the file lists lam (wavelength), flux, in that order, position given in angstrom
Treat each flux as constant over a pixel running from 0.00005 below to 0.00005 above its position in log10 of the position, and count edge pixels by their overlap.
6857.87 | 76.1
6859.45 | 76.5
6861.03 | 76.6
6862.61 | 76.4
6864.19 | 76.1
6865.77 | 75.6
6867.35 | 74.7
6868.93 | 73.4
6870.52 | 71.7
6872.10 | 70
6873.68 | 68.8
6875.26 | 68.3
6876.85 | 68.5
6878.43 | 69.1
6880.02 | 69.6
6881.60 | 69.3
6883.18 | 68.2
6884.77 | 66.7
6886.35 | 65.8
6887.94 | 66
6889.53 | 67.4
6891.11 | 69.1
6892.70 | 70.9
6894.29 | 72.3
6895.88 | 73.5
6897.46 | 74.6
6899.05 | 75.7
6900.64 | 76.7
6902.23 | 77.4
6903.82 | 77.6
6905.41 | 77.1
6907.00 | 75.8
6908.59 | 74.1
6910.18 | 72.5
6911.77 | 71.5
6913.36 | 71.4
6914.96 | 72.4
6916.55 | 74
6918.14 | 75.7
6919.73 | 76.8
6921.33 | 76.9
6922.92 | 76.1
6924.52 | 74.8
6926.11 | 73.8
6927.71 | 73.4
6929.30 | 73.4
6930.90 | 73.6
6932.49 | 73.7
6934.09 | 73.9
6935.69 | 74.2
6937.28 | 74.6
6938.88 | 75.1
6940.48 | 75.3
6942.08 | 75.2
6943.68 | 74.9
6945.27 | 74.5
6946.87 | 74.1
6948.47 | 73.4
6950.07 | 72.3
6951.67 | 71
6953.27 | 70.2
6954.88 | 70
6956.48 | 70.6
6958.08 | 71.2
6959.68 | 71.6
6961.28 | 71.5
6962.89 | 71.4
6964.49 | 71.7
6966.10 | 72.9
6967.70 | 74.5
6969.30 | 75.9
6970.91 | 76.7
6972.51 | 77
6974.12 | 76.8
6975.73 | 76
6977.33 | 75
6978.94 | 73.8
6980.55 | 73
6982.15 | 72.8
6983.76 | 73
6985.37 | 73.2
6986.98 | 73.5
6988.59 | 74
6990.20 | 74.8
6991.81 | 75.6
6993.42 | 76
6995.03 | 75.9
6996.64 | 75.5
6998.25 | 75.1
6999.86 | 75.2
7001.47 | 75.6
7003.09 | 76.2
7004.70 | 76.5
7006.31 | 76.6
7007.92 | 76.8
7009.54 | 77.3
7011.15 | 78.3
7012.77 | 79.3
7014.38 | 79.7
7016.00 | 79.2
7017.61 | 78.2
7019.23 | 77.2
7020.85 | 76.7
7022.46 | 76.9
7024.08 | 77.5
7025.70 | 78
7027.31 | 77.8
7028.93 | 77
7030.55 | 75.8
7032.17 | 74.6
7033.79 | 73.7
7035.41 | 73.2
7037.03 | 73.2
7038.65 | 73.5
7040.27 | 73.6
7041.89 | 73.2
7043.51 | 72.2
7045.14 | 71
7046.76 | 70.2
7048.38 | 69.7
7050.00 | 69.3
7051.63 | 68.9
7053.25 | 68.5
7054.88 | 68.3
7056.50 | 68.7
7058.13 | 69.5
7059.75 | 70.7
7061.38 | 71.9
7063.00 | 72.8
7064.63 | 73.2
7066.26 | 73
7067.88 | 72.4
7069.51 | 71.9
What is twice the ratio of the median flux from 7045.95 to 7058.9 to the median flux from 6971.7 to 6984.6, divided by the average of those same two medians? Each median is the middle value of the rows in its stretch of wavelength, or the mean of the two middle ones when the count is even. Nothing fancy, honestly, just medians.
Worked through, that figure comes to 0.026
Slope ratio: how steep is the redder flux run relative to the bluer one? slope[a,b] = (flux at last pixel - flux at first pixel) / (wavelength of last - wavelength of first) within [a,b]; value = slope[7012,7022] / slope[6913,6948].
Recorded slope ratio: -4.0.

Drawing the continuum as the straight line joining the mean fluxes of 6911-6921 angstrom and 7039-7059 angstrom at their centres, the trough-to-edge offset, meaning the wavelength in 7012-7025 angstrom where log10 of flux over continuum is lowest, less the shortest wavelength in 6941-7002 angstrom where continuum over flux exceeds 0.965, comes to 78.8 angstrom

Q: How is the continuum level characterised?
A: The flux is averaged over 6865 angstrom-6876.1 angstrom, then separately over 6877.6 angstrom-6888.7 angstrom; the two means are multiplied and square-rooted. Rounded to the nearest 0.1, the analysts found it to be 69.8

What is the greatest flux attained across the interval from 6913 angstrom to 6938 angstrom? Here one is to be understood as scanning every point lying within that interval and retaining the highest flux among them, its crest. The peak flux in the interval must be 76.9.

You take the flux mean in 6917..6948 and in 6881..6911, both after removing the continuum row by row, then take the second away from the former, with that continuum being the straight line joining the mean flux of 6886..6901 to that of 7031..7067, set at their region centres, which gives 2.5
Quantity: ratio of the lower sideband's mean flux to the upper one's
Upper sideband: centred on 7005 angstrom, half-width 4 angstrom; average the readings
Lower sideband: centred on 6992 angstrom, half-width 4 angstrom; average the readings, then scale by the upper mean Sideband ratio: 0.99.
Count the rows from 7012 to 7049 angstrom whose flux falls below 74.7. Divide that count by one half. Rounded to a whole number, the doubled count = 22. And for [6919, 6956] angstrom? 30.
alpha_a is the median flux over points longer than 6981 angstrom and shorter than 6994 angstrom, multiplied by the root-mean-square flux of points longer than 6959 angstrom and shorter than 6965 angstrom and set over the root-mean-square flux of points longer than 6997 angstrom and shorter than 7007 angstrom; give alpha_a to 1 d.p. 69.6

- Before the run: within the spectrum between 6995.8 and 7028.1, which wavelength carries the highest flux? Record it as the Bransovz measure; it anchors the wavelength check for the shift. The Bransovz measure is 7014.38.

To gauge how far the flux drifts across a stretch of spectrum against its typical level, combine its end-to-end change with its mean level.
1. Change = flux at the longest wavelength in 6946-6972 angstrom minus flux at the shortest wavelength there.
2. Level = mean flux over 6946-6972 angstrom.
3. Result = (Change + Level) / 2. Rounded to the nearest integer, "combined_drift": 38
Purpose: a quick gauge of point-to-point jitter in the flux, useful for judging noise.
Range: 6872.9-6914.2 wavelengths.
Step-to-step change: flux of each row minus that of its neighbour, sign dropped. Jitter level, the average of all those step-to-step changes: 0.94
